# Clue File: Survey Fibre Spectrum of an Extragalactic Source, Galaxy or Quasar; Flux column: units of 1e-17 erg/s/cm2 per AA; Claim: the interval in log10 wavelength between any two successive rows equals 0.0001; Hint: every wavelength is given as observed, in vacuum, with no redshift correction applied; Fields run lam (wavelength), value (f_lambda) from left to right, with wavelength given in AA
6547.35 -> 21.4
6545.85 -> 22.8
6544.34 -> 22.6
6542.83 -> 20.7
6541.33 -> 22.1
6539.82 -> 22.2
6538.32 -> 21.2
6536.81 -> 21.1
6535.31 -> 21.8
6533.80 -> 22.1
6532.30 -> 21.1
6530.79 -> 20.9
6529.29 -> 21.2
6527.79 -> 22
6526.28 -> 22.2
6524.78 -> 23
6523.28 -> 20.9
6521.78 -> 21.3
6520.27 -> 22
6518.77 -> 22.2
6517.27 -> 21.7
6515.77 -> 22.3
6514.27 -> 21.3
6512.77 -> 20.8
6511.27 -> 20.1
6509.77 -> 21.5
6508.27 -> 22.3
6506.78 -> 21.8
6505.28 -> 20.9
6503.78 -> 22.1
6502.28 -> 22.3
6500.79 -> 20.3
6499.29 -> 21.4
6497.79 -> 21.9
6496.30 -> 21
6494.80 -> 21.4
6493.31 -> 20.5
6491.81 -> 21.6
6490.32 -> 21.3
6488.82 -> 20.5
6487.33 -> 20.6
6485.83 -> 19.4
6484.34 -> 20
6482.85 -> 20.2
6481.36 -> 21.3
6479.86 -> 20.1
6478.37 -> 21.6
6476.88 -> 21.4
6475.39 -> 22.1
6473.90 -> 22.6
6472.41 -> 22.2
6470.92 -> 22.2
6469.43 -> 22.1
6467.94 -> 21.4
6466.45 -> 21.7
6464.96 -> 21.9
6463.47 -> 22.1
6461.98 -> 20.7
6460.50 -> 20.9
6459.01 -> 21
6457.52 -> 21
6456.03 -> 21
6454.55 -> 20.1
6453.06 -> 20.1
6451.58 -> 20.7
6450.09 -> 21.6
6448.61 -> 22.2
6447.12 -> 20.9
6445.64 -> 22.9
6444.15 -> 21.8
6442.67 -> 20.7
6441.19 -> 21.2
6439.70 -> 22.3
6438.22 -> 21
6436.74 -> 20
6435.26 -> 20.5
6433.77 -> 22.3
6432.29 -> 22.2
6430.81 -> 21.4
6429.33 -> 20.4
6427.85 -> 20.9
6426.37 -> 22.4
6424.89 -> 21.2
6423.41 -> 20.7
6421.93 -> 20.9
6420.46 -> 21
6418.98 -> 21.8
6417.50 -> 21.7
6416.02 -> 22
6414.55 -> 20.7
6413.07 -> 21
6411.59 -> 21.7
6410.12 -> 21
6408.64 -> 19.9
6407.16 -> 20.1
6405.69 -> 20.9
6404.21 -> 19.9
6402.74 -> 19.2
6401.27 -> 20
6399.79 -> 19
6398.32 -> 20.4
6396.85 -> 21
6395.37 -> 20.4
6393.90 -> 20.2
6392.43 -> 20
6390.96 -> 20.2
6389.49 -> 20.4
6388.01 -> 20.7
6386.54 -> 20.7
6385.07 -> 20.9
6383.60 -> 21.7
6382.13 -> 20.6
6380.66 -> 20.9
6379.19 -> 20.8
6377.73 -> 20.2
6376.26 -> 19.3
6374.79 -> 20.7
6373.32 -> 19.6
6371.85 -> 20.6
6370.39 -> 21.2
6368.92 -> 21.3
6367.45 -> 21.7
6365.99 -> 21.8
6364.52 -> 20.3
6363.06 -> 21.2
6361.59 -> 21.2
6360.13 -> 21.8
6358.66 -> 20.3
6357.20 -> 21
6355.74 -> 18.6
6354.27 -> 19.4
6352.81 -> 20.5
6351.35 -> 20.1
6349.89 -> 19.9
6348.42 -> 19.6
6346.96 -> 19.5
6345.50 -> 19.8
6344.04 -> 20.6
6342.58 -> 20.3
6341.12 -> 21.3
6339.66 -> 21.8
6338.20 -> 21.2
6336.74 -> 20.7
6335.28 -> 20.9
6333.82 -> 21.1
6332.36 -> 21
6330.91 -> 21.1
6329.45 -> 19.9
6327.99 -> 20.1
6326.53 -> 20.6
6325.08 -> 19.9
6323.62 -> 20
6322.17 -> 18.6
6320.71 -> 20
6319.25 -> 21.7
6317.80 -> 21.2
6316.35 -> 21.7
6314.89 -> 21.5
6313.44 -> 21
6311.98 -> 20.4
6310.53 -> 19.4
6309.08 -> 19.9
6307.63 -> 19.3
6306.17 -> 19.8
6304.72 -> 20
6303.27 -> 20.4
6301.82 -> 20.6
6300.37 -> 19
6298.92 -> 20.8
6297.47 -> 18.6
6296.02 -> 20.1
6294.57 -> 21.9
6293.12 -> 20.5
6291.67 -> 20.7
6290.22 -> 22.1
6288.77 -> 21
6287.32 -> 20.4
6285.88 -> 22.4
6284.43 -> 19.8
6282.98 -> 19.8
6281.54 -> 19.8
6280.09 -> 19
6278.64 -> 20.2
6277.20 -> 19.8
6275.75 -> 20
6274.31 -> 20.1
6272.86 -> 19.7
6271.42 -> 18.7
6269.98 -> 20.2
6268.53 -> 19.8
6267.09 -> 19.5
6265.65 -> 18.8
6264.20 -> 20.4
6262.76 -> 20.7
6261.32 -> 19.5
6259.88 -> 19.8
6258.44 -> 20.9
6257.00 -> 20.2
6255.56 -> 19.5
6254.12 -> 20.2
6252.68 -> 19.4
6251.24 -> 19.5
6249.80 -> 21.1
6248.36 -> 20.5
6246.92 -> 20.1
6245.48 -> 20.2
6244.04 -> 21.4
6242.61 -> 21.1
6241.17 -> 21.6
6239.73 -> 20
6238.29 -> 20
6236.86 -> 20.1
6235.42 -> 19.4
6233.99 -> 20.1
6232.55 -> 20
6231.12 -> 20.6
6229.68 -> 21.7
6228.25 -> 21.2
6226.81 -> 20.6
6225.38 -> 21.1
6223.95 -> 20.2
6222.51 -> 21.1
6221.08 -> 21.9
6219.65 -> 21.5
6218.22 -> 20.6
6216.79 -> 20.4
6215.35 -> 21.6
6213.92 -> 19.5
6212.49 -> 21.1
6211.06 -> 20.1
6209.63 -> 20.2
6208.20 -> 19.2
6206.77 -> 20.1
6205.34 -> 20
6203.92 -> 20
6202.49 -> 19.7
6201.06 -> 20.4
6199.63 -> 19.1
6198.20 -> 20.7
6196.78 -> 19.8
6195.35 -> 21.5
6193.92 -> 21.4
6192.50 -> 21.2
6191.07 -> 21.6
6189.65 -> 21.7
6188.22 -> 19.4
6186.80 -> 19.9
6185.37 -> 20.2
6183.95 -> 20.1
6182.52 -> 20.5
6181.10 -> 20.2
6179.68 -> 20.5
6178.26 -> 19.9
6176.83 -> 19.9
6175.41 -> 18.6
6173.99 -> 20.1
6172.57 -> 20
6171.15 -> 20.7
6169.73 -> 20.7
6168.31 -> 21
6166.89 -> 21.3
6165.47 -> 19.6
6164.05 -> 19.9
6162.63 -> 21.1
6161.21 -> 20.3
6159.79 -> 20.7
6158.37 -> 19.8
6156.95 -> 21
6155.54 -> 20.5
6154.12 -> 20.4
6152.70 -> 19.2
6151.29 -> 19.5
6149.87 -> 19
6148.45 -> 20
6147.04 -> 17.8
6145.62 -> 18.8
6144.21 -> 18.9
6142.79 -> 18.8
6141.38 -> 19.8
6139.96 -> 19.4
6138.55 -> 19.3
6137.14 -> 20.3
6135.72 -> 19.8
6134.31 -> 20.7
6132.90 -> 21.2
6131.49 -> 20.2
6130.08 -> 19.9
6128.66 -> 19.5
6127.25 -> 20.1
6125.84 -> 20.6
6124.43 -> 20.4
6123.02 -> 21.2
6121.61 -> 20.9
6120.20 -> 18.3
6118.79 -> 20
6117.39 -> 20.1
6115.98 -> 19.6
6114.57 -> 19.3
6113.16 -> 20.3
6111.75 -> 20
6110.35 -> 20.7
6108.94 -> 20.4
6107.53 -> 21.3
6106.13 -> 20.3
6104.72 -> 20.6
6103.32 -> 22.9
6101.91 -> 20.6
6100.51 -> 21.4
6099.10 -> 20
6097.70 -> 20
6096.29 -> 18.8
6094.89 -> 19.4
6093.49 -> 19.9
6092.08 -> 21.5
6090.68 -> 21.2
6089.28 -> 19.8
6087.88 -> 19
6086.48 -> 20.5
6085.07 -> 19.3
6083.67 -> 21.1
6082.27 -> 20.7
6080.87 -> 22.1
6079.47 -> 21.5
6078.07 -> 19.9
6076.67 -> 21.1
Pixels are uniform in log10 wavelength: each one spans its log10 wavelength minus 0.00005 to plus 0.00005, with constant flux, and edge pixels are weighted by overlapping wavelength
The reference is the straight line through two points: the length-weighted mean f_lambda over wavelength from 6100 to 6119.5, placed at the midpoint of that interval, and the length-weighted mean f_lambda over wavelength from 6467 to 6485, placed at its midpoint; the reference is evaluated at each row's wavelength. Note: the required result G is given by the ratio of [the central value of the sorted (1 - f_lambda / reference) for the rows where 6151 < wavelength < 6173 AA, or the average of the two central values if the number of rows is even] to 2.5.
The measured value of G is 0.004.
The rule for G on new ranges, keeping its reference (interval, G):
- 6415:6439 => 0.004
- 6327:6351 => 0.009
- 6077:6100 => 0.010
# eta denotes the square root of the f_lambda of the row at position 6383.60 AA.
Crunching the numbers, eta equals 4.66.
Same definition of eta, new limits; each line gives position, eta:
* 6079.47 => 4.64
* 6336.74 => 4.55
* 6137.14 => 4.51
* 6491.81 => 4.65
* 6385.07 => 4.57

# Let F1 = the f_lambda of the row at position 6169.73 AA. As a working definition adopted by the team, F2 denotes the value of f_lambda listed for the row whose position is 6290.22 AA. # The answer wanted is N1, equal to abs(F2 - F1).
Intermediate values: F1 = 20.7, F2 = 22.1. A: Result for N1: 1.40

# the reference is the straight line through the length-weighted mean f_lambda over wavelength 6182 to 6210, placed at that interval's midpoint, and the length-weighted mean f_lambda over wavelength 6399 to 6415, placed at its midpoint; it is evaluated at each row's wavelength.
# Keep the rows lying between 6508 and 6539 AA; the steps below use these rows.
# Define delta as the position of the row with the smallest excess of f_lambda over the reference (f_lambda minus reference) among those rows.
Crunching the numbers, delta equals 6511.27 AA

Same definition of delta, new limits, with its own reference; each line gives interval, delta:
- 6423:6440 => 6436.74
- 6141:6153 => 6147.04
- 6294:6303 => 6297.47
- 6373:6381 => 6376.26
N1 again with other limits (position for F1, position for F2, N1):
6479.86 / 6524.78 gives 2.90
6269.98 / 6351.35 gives 0.10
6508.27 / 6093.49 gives 2.40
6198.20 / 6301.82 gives 0.10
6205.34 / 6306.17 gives 0.20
